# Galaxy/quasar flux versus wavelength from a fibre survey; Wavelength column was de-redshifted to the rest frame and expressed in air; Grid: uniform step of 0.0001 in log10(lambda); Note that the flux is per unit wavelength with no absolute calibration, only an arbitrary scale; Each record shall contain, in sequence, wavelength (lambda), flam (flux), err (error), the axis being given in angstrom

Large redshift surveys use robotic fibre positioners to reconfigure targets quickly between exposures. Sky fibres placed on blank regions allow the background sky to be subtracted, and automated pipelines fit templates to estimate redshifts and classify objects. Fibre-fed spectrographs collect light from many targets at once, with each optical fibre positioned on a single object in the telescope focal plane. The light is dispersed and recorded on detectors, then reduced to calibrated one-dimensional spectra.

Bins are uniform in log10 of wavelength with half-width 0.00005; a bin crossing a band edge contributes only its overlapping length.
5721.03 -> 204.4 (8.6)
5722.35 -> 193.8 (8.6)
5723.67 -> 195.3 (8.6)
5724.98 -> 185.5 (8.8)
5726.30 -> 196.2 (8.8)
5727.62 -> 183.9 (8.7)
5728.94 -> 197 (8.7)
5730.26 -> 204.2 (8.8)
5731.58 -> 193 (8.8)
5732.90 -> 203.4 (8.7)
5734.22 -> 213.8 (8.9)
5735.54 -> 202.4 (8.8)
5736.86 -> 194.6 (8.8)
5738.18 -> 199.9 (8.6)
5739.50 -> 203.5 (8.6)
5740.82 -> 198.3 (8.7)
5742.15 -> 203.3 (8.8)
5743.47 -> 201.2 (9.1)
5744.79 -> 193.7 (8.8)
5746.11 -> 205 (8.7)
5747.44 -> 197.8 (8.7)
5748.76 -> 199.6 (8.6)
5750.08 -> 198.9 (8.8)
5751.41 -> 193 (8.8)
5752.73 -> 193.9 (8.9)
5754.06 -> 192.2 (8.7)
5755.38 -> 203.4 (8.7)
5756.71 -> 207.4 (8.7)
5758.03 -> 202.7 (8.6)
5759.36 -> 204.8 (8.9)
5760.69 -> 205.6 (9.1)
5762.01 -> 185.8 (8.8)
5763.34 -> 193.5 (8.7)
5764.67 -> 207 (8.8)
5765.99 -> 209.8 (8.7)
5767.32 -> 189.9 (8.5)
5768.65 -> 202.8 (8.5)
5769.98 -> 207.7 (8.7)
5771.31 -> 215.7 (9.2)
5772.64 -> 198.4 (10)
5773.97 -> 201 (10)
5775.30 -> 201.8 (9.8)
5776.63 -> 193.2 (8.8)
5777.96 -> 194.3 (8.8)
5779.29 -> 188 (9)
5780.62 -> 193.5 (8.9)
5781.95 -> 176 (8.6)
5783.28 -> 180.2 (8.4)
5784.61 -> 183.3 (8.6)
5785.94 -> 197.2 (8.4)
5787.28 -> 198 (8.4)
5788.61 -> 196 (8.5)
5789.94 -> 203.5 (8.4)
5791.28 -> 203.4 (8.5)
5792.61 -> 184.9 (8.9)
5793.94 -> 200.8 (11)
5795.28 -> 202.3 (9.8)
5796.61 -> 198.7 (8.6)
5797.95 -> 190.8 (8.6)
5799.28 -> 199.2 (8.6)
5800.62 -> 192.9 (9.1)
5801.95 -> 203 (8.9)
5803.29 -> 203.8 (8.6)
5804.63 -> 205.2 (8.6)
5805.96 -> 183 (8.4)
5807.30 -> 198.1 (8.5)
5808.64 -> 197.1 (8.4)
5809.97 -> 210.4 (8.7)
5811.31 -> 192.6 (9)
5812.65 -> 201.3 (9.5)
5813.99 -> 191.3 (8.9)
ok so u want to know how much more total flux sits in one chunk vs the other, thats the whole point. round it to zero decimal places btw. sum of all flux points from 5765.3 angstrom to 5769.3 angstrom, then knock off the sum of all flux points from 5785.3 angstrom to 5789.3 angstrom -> 11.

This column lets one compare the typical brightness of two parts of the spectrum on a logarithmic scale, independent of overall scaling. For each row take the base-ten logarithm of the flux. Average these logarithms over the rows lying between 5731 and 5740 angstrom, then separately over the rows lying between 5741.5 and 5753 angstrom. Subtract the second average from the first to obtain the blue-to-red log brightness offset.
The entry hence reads 0.006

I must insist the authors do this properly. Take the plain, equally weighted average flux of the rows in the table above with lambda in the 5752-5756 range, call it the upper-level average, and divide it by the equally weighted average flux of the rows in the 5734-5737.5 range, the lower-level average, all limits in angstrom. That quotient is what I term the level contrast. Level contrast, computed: 0.97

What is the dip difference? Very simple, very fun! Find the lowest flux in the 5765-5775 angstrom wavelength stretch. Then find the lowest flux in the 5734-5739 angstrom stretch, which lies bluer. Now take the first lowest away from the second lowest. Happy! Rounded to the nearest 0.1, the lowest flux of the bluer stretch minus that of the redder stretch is 4.7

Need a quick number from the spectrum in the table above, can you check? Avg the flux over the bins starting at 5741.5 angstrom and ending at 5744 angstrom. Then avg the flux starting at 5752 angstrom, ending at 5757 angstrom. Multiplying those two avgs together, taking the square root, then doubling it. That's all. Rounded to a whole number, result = 401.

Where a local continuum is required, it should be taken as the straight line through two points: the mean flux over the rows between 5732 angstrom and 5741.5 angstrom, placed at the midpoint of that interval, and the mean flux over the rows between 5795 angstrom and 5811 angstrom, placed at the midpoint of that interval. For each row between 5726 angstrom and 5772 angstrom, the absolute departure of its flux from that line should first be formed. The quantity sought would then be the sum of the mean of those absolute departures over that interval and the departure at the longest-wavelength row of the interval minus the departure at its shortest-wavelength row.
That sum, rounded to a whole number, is 15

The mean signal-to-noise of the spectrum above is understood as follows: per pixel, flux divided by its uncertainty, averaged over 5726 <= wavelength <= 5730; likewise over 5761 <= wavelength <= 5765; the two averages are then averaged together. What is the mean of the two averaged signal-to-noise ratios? 22.2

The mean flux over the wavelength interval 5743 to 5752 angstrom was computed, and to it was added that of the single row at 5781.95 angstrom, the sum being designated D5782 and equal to 374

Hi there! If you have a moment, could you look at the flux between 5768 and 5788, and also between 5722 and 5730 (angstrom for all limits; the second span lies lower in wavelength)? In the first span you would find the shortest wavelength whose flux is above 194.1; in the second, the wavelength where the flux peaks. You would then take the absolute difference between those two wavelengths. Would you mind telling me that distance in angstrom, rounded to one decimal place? 39.7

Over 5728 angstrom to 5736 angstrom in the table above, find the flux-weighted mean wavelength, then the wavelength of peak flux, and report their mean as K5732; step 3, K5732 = 5733.2 angstrom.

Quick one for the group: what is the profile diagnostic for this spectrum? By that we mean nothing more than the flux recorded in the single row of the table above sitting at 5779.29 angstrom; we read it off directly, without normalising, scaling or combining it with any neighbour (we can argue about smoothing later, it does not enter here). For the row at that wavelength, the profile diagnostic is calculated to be 188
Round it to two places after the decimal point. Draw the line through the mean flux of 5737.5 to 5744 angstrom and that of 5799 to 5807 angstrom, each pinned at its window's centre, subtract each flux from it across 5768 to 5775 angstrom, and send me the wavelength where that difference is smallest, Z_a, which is 5771.31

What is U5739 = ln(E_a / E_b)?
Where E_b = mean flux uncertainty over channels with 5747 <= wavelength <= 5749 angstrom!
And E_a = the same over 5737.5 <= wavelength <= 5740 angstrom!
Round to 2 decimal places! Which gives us -0.01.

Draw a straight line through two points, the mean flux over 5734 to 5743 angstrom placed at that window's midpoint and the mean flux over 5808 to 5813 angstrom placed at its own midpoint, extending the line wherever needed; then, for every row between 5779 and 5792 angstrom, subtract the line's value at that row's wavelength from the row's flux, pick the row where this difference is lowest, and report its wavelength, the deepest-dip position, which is 5781.95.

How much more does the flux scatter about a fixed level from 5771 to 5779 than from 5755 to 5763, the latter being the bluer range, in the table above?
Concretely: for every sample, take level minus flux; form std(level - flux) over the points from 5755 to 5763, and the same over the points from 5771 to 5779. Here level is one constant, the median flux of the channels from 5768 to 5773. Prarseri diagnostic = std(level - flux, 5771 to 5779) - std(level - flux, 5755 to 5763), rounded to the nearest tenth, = 0.2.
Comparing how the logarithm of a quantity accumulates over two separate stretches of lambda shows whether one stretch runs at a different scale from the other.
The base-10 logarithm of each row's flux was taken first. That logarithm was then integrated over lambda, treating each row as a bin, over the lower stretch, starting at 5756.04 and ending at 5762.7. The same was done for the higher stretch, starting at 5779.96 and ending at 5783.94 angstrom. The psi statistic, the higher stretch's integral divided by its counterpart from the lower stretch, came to 0.59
